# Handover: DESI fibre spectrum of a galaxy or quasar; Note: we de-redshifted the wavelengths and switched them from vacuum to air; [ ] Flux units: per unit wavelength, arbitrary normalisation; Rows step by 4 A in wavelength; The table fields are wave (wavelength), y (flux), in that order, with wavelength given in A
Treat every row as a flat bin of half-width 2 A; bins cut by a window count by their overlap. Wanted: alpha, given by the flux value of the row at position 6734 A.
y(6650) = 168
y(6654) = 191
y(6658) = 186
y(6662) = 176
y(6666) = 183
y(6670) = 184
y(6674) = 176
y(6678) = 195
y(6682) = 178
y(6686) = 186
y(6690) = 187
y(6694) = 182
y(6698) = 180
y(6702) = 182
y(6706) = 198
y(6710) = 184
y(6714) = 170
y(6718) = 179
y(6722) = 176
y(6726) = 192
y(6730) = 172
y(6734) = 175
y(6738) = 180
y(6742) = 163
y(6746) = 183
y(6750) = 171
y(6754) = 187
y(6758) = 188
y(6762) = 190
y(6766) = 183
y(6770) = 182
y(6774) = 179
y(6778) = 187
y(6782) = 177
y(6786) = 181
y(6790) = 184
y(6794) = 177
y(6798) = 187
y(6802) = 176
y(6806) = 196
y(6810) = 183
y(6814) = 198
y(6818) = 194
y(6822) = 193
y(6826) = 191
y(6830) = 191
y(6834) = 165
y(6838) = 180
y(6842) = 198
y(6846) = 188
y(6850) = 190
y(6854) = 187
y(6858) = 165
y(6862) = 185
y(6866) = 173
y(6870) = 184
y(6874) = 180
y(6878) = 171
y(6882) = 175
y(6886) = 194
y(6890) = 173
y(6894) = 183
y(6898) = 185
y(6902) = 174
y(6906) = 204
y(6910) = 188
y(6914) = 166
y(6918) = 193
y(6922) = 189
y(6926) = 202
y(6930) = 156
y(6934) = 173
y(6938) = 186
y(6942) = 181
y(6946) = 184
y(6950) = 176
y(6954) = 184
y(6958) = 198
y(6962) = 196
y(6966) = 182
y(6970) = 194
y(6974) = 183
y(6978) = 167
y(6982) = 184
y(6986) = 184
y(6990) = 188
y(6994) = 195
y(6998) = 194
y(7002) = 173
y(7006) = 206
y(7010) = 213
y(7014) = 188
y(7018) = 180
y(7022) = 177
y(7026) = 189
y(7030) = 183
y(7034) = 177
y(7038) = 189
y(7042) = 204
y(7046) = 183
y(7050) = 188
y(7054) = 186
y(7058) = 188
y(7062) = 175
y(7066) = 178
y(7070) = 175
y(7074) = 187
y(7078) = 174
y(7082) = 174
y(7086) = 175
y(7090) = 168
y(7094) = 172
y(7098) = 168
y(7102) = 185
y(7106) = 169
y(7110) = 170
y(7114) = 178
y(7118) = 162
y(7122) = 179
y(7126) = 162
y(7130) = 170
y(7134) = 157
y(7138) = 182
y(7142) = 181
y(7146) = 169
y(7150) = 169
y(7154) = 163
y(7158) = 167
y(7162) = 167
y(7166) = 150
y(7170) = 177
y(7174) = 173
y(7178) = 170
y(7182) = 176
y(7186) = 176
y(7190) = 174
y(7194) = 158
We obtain 175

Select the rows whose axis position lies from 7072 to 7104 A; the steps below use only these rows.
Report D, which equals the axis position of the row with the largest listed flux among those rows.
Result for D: 7074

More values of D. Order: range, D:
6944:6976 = 6958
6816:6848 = 6842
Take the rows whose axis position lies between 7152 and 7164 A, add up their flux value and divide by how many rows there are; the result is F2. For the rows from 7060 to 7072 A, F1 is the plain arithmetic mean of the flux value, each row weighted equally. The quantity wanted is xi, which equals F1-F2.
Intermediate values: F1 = 176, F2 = 166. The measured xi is 10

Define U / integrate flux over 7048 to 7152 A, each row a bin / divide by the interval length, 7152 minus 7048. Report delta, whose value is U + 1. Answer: 176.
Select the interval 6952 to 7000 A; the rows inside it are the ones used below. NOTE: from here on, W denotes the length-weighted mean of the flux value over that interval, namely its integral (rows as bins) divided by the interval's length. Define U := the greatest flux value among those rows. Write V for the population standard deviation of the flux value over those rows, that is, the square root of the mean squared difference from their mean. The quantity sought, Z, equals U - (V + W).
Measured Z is 2.3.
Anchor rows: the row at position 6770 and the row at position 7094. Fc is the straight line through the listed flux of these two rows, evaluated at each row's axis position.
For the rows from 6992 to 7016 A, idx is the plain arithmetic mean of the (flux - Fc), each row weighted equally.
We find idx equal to 20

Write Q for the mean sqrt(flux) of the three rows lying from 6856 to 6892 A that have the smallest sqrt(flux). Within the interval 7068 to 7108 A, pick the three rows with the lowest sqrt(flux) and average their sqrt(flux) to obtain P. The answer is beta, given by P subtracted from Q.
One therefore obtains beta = 0.05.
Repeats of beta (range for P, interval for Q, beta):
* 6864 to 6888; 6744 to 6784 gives 0.10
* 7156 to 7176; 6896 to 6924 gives 0.53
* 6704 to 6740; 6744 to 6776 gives 0.19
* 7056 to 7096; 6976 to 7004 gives 0.12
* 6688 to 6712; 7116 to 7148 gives -0.80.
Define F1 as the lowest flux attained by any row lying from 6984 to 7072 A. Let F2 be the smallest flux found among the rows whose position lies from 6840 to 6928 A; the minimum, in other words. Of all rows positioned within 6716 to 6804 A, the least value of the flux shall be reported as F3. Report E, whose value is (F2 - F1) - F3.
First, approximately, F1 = 173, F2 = 165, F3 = 163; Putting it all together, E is -171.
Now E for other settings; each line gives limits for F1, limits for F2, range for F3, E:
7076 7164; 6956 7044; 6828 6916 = -155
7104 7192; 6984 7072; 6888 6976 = -133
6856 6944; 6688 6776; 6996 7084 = -166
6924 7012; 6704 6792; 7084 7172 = -143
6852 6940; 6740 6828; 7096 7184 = -143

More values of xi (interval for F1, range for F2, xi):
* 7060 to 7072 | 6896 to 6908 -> -12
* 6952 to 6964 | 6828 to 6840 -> 14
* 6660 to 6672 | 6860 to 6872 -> 0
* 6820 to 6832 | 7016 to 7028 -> 10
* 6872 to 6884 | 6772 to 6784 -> -6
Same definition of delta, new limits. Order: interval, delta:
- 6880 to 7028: 186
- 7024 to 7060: 188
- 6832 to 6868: 182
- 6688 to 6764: 182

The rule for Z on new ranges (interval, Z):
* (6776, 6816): 6.1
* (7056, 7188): 7.6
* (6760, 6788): 3.1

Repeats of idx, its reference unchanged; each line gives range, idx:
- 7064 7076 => 7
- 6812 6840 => 7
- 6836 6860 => 5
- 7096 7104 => 5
